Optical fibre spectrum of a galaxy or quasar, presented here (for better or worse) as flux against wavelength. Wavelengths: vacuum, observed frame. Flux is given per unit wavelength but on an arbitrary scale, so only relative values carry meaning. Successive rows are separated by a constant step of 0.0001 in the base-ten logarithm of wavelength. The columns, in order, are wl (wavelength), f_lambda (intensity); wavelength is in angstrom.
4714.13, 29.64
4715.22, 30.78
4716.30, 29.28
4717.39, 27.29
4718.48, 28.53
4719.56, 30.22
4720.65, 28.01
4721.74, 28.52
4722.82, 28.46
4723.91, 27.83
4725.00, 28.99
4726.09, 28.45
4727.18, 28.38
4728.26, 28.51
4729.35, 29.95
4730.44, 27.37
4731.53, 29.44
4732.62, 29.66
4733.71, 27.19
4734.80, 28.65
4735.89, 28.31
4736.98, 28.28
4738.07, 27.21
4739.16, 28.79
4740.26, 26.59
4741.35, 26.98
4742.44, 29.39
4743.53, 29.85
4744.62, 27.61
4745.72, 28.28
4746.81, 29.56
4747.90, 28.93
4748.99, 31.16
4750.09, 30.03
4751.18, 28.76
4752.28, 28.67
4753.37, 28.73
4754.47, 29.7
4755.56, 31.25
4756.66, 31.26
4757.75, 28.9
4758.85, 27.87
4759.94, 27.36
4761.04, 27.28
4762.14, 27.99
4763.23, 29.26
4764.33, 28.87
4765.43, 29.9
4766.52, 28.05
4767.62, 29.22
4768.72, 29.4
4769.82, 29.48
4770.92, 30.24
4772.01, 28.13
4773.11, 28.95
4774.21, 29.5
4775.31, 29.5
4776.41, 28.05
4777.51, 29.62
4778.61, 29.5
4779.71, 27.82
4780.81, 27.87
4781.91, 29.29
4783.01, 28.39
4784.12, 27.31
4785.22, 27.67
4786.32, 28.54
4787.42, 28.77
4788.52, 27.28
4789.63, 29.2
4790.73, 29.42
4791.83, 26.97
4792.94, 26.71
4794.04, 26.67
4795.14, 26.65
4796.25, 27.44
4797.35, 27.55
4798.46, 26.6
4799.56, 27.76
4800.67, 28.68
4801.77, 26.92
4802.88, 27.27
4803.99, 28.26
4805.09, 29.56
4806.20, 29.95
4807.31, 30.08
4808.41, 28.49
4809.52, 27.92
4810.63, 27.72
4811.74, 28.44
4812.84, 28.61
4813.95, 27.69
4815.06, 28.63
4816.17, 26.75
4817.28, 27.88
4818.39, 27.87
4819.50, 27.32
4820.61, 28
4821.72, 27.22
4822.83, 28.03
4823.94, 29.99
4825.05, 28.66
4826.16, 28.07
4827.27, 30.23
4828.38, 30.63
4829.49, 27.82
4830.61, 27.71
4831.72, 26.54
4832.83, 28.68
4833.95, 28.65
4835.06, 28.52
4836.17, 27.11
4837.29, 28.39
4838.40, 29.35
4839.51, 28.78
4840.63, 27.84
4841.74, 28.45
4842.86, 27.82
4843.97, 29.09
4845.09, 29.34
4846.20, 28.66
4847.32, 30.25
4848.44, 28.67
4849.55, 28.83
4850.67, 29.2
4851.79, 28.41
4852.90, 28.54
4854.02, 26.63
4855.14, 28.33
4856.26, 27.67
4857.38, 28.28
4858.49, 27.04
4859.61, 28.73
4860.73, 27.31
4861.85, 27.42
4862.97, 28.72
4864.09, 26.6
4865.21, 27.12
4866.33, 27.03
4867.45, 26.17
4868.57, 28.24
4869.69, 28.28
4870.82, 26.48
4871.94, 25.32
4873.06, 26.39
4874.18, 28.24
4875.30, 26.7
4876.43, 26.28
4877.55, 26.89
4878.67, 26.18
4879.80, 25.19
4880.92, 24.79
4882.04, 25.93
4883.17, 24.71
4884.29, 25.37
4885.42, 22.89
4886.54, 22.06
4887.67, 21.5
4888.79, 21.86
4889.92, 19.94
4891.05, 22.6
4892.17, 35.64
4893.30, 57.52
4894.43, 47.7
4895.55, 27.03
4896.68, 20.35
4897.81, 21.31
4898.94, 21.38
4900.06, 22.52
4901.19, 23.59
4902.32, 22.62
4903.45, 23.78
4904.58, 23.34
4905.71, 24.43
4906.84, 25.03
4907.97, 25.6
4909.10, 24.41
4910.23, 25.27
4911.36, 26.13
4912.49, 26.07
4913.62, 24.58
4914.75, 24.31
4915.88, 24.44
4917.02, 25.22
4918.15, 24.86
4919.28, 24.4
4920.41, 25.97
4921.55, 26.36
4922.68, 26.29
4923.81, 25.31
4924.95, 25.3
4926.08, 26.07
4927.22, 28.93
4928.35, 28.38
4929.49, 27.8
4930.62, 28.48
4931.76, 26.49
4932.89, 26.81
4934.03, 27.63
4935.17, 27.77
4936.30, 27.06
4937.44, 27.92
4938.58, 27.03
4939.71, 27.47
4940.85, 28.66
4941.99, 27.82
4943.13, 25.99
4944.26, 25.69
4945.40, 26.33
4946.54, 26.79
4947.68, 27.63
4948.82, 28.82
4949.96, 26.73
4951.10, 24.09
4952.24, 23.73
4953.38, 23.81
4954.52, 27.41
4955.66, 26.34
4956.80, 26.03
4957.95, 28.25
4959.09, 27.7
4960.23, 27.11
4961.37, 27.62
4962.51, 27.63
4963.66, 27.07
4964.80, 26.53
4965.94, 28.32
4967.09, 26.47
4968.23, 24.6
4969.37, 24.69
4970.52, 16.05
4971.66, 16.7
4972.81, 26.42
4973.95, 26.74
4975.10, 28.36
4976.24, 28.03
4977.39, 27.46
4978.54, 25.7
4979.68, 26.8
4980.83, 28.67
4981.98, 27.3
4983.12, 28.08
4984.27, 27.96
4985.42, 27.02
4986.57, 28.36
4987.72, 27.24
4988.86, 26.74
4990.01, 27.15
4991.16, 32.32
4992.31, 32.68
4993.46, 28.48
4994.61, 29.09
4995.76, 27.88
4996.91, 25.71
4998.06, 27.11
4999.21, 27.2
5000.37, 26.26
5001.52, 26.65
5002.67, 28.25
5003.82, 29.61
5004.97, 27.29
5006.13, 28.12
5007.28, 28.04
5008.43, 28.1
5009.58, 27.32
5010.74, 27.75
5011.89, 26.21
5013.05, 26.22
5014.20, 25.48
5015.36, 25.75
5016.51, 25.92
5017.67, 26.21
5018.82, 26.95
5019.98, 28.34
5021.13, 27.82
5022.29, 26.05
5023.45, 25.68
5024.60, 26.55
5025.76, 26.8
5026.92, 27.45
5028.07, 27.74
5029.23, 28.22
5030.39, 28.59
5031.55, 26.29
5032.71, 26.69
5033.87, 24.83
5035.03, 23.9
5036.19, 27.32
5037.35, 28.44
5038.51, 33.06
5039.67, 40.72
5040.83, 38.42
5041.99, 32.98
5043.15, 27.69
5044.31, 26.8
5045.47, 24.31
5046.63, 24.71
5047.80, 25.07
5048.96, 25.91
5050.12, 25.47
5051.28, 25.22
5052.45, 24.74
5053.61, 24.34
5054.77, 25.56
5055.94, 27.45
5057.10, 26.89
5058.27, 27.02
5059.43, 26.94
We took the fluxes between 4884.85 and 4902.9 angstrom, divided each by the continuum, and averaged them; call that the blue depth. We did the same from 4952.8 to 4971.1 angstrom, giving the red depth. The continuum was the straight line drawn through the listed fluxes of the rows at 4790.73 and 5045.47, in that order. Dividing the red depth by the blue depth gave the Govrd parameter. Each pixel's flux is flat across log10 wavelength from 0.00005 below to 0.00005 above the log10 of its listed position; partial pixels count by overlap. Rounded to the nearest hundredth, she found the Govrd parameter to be 1.02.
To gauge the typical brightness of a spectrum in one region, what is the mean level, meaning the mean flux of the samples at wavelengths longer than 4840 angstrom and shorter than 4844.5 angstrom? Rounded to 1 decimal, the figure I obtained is 28.3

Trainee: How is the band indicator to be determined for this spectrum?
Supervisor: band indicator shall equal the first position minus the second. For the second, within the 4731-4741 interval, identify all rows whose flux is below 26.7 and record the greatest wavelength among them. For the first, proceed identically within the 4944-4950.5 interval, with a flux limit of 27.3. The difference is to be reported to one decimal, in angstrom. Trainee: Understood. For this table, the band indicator 209.7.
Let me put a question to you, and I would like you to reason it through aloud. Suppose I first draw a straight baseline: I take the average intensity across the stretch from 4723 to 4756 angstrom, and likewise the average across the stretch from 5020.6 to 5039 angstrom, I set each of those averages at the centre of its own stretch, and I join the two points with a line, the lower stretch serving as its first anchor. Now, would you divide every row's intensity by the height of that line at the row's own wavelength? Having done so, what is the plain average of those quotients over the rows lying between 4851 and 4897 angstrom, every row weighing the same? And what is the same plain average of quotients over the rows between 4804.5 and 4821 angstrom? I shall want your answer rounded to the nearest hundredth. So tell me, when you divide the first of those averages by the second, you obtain 0.98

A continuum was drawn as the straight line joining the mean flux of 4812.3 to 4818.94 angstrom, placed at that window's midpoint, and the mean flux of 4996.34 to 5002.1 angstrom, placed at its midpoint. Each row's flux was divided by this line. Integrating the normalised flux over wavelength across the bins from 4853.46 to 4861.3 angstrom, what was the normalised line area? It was 7.9 angstrom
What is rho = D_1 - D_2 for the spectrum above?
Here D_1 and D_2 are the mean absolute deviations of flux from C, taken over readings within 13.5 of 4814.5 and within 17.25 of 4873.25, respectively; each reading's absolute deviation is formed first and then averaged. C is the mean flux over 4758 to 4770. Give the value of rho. -1.8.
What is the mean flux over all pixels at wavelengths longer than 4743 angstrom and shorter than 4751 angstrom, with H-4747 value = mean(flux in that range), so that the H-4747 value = 29.3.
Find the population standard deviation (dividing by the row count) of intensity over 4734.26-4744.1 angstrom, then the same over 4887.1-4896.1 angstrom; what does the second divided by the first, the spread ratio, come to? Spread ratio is 12.6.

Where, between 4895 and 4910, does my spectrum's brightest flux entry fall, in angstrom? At 4895.55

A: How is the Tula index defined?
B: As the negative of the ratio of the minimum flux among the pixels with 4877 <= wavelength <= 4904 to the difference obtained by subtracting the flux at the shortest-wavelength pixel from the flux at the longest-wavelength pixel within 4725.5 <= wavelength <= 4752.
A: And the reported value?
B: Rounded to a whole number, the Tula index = -64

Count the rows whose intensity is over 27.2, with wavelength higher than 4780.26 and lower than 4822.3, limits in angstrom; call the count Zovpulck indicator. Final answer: 31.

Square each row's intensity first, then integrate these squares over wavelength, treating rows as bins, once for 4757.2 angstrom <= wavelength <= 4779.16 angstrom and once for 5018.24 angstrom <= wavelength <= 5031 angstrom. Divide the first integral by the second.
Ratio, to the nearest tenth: 1.9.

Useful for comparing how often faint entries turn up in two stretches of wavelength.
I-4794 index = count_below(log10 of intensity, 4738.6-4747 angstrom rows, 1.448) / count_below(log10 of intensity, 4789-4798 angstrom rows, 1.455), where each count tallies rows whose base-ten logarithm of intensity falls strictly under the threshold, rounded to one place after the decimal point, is 0.5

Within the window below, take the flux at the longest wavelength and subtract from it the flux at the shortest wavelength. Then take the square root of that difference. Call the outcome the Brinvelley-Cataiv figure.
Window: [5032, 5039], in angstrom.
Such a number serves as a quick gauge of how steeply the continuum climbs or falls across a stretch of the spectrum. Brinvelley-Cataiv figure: 2.5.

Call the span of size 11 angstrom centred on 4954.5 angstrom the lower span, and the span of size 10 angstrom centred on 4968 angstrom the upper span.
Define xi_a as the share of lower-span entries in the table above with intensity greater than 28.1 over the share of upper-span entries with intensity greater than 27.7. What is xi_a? 1.0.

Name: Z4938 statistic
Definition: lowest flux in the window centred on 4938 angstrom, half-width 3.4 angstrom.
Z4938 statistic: 27.03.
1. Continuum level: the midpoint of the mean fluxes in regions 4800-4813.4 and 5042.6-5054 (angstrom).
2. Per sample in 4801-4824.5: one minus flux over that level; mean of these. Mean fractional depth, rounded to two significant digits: -0.047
